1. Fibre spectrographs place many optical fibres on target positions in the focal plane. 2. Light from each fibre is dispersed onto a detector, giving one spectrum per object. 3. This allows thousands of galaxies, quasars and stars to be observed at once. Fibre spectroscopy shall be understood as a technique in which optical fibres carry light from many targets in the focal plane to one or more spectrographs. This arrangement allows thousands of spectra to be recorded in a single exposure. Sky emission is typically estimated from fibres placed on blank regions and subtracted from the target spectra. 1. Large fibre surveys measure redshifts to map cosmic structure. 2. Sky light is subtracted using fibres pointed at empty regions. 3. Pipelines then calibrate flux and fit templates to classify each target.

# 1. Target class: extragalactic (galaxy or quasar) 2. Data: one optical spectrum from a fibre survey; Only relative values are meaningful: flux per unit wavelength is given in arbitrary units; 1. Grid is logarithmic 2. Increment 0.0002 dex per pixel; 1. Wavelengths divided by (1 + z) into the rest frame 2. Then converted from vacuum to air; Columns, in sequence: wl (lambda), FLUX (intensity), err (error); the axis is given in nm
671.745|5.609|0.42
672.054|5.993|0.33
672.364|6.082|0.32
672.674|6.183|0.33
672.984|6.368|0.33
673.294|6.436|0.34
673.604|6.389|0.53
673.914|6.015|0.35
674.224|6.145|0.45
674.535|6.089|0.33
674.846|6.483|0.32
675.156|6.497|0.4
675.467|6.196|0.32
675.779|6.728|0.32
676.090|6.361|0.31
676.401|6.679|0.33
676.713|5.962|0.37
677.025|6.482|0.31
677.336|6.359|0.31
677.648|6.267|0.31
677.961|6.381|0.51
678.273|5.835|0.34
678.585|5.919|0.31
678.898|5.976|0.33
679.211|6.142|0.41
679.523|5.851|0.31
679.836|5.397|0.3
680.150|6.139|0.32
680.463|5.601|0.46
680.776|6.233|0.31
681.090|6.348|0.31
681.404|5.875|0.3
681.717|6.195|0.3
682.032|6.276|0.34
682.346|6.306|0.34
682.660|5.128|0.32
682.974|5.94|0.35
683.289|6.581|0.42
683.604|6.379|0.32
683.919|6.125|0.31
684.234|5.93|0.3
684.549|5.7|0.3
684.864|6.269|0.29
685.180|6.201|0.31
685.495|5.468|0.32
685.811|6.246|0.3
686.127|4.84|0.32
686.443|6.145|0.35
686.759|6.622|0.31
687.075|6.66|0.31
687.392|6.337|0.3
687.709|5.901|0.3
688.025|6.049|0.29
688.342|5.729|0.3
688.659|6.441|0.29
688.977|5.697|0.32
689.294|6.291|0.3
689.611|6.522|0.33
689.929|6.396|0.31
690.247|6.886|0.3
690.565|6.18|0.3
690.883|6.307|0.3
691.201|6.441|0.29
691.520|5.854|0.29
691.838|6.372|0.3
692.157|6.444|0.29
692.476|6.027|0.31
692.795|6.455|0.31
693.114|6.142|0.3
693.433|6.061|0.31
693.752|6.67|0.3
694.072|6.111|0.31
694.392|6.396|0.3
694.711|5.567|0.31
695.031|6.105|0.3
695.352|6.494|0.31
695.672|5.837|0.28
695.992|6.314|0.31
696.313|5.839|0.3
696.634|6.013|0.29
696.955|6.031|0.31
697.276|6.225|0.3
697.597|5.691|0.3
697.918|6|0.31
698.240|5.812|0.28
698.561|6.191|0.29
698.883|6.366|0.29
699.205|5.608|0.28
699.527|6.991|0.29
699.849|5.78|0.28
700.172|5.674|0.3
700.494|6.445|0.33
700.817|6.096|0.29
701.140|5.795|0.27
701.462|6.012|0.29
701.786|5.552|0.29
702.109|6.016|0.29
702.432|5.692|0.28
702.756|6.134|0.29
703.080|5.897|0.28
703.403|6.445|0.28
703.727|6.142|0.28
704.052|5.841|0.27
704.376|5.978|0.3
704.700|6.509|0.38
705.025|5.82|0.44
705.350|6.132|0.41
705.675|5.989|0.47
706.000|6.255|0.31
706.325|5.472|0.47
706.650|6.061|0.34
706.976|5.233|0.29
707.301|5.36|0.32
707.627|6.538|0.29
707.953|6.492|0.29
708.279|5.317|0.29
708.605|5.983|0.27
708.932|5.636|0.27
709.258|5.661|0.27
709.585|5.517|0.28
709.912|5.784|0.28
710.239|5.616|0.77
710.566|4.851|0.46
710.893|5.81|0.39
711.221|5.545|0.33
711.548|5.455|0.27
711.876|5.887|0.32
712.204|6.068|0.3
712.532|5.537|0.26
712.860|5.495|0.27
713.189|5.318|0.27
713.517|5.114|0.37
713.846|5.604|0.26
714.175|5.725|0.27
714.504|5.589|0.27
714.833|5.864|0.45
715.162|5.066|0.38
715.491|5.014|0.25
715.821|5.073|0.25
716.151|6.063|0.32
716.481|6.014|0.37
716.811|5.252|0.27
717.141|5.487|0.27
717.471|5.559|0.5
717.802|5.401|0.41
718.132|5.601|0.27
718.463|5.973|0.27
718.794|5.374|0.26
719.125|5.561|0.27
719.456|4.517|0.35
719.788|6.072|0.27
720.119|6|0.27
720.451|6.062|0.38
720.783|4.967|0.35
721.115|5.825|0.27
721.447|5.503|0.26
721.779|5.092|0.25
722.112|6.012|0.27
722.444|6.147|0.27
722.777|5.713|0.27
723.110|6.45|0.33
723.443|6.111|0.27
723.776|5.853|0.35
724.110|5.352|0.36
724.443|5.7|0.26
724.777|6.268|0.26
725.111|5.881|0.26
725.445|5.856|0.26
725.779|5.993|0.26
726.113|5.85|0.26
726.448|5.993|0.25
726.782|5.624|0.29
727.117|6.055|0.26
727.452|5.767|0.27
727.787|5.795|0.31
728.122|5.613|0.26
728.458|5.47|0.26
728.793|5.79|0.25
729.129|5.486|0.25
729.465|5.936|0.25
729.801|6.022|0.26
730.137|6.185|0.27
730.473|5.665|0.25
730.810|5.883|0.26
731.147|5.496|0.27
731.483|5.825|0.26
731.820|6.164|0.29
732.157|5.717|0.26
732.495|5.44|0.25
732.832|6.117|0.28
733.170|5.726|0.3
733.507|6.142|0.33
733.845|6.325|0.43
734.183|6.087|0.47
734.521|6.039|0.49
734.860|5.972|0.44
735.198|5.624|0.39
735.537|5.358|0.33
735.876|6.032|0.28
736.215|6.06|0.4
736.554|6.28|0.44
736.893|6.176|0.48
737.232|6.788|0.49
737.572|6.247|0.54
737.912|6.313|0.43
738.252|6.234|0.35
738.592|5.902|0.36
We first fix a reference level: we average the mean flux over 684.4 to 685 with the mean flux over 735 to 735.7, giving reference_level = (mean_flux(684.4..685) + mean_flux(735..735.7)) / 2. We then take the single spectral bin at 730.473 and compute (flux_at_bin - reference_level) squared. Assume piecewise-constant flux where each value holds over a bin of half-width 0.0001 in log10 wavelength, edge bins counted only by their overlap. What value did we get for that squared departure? 0.01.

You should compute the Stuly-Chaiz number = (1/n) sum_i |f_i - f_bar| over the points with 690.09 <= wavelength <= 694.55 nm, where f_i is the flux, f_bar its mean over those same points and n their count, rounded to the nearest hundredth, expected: 0.21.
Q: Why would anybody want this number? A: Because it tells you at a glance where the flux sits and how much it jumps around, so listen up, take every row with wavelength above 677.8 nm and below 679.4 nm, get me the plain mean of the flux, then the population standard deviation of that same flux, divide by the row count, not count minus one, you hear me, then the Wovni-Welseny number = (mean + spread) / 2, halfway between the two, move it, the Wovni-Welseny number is 3.12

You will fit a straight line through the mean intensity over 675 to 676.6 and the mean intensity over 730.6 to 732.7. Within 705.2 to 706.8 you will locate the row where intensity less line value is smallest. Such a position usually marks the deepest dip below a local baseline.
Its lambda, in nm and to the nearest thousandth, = 706.325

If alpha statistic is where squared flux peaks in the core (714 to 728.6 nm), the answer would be 723.110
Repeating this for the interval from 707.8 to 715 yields 707.953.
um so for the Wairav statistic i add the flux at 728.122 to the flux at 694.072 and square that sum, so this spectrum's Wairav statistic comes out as 137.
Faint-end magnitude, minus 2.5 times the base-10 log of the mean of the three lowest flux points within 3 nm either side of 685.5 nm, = -1.78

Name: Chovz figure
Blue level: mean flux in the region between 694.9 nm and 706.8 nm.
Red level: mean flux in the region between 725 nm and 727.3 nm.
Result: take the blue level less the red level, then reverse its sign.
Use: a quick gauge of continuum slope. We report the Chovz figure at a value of -0.1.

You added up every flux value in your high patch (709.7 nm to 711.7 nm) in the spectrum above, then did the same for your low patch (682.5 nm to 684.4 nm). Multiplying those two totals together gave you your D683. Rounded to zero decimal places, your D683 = 1193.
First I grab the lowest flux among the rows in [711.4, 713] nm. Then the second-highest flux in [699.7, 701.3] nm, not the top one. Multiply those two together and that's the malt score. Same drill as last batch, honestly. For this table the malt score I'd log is 33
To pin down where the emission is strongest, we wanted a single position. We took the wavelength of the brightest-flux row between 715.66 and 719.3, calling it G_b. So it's 716.151 nm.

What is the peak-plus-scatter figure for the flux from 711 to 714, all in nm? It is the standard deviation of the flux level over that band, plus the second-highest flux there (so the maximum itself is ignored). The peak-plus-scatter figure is 6.2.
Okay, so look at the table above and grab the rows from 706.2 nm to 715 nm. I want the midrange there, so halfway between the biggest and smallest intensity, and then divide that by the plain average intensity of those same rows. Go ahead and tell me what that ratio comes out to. 1.008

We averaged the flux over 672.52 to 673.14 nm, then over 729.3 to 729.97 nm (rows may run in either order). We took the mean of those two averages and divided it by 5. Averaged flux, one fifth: 1.23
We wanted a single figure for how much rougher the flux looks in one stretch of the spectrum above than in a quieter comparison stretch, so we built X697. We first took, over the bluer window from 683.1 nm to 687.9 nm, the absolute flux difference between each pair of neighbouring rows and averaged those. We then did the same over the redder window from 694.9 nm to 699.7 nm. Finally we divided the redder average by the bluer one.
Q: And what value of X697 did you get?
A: 0.9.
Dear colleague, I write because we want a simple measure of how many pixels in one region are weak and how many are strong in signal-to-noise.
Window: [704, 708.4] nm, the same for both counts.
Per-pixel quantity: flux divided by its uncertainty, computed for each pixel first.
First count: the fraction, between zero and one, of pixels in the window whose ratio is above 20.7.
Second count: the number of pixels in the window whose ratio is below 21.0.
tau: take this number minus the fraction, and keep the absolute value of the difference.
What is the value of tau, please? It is 11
